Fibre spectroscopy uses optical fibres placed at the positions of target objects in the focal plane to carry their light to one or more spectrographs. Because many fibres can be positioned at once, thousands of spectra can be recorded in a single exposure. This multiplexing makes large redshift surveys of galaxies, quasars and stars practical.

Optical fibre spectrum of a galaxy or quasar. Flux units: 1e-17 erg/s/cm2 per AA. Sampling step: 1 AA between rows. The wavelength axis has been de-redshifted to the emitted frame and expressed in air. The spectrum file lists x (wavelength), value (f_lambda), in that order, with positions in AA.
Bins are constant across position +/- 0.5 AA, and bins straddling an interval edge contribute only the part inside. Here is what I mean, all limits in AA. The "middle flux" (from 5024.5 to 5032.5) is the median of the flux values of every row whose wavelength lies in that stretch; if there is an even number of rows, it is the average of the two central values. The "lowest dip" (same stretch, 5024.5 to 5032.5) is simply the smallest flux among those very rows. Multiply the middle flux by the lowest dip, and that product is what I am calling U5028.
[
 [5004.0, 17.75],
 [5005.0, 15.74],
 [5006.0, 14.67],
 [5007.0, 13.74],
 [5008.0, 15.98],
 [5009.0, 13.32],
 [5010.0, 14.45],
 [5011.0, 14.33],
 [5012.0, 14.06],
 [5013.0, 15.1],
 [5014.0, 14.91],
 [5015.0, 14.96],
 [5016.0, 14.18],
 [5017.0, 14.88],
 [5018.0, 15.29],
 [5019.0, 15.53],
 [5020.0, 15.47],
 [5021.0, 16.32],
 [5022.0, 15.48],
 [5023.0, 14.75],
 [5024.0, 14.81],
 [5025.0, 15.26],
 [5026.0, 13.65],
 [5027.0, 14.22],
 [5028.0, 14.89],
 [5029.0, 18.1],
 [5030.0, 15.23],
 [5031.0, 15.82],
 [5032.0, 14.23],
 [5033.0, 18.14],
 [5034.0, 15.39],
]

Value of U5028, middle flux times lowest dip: 206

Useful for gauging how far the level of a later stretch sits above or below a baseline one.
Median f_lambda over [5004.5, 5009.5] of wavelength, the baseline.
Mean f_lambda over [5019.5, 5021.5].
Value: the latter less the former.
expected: 1.2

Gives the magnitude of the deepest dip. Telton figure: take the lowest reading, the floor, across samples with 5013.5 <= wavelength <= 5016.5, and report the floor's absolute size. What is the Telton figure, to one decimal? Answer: 14.2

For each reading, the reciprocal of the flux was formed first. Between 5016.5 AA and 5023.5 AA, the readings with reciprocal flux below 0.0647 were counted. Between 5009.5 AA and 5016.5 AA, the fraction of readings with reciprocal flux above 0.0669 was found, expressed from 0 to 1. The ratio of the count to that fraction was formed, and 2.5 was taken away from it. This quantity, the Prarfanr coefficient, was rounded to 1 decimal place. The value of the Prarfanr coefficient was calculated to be 3.1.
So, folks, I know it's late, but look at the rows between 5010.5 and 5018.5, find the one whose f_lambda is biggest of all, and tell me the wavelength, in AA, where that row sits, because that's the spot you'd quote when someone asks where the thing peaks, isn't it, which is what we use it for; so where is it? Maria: 5018.0 AA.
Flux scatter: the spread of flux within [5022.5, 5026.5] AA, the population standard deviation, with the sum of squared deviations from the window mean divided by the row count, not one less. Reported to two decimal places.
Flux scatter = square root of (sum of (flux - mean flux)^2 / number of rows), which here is 0.59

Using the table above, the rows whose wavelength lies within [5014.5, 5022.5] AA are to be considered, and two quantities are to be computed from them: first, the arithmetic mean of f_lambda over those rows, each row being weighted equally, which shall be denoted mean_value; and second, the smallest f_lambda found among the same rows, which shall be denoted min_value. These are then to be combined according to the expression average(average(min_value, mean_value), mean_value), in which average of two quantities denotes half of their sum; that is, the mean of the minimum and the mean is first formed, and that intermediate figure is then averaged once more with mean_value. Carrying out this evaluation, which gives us 15.0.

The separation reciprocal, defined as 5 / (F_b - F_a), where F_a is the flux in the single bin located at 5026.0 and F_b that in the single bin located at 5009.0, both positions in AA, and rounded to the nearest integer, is -15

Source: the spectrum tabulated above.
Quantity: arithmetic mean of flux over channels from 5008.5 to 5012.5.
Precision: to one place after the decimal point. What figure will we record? 14.0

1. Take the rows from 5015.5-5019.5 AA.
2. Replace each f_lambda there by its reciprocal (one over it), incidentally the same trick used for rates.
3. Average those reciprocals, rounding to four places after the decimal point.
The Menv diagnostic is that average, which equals 0.0669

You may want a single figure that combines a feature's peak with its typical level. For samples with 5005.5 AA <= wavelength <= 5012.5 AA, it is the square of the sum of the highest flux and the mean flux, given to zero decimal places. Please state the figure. 921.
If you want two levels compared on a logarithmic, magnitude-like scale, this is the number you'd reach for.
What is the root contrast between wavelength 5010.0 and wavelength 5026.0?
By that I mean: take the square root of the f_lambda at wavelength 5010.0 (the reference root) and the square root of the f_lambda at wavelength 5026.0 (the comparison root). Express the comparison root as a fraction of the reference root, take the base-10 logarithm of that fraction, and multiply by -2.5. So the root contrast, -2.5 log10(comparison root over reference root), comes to 0.031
